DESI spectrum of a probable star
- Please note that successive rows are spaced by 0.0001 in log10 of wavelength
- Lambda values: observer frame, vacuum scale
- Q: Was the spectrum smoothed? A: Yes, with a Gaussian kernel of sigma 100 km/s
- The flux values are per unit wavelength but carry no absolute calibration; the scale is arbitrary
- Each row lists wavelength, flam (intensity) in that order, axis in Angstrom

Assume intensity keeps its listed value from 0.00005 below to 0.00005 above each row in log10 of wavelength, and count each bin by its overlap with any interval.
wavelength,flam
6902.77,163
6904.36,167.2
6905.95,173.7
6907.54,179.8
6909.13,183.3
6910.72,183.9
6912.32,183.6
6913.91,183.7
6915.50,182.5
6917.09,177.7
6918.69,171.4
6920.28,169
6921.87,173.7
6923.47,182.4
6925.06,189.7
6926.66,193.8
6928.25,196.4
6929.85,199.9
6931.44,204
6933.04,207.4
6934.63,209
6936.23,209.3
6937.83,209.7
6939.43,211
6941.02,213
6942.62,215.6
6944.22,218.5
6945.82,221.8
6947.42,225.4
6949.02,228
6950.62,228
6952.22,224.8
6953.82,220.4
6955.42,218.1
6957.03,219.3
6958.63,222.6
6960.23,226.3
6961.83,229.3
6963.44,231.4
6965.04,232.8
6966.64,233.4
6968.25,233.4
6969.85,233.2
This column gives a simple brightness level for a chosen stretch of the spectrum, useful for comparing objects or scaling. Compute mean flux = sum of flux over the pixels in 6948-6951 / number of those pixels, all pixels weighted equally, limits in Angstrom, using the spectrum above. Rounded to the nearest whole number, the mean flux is 228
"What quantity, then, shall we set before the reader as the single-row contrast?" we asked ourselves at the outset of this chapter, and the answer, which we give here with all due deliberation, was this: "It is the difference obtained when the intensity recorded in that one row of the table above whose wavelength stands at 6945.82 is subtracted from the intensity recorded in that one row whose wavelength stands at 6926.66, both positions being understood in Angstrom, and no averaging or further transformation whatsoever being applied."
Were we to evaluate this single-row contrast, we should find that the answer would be -28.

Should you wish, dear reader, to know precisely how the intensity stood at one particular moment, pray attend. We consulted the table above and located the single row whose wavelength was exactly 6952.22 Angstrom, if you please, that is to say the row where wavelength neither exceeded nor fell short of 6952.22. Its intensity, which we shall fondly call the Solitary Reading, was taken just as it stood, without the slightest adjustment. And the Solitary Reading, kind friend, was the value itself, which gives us 224.8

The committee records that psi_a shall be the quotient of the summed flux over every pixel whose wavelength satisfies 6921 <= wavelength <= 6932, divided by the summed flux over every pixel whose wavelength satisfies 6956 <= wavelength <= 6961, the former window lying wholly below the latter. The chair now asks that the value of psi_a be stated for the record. 2.0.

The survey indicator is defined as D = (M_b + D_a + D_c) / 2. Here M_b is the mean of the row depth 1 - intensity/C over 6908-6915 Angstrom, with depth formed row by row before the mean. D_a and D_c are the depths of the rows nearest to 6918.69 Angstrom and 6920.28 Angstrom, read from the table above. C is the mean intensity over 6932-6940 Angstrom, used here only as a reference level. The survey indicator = 0.25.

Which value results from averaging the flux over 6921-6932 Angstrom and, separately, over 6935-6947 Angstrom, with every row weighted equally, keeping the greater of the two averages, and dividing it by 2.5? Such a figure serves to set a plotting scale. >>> 85.7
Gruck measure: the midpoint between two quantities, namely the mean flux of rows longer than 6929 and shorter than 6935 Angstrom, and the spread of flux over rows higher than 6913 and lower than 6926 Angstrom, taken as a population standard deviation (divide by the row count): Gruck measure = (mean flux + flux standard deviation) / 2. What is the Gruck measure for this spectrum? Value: 106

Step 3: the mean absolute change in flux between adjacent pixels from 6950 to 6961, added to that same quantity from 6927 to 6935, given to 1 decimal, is 6.2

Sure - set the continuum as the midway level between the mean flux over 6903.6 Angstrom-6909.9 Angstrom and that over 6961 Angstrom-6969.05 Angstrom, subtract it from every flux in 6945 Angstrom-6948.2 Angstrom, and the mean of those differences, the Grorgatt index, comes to 20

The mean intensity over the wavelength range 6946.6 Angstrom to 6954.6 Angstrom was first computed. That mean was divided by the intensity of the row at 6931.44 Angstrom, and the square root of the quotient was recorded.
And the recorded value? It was 1.05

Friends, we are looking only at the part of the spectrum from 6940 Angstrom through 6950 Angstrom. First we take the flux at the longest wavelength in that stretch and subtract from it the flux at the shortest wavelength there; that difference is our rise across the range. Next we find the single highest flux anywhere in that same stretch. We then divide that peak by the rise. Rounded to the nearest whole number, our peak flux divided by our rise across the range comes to 15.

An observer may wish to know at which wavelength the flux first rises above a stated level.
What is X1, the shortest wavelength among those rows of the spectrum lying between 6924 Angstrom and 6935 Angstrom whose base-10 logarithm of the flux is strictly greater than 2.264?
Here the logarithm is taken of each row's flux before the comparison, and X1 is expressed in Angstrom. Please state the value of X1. 6925.06 Angstrom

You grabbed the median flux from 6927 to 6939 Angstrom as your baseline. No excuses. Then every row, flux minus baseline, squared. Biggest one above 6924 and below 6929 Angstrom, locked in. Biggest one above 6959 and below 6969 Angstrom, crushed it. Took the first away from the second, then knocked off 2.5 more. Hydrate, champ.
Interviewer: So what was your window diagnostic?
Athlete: 360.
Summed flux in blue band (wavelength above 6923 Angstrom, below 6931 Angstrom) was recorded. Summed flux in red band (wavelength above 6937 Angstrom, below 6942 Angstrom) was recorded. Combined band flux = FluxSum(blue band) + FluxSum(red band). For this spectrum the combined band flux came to 1596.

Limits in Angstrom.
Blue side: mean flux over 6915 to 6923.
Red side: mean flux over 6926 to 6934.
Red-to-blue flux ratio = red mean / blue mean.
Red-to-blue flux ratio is 1.15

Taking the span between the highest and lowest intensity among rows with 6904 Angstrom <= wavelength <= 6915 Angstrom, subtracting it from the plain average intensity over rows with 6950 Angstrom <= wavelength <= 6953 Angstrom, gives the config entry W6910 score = 210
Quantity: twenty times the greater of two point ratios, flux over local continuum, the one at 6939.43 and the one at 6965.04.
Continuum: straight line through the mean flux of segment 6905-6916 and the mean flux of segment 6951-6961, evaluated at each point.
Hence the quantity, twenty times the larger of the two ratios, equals 20.4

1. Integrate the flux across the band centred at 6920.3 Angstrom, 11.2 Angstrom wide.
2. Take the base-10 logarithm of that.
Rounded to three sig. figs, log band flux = 3.30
